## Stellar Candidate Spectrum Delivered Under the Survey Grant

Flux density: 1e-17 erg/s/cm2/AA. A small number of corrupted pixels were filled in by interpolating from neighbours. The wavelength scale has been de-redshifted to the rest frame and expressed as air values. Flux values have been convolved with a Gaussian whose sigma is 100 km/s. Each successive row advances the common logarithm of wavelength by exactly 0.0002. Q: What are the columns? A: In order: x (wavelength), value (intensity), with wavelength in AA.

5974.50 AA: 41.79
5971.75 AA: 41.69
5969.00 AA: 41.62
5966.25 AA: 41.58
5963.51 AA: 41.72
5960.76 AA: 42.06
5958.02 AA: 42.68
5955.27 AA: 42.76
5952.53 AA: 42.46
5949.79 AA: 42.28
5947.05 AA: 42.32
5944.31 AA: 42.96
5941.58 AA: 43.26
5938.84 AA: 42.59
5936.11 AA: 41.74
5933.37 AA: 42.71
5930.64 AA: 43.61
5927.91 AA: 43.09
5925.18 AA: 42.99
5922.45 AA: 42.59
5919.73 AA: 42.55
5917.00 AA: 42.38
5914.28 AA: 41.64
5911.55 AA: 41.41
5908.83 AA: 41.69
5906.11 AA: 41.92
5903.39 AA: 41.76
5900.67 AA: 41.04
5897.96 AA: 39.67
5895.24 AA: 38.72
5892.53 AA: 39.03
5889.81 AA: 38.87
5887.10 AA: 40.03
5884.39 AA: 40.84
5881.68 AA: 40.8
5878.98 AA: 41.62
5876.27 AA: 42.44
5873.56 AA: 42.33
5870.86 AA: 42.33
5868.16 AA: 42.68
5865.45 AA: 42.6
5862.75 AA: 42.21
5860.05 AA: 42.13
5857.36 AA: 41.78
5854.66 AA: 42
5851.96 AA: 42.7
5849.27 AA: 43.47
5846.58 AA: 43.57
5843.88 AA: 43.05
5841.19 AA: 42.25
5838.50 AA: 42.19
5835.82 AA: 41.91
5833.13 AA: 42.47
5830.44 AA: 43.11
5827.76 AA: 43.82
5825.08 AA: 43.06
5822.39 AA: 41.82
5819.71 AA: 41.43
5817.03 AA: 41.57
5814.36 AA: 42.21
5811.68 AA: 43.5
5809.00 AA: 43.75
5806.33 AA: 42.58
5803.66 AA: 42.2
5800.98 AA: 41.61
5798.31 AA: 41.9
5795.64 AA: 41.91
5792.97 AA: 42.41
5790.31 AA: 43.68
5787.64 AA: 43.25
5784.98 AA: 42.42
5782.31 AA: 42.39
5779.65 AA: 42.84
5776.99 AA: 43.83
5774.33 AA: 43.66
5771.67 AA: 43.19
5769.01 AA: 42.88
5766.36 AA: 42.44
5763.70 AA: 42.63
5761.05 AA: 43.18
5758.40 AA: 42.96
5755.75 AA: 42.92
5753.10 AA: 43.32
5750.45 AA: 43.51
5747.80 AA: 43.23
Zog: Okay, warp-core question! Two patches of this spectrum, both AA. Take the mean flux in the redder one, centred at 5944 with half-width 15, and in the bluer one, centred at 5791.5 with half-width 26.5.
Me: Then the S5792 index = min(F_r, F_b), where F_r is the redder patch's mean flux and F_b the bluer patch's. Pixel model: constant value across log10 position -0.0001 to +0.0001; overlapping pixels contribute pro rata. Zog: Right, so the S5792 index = 42.7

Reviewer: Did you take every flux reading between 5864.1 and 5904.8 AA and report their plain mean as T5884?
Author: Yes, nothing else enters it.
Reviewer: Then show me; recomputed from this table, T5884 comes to 41.0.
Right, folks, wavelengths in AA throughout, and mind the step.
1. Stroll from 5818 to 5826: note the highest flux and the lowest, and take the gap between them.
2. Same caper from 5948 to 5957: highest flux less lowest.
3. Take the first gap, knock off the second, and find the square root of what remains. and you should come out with 1.1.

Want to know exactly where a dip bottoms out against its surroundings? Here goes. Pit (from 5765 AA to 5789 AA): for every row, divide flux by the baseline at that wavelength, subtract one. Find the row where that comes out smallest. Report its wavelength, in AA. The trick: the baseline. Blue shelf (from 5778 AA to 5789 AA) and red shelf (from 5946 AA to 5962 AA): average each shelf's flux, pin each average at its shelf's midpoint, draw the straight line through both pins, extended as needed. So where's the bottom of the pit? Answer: 5782.31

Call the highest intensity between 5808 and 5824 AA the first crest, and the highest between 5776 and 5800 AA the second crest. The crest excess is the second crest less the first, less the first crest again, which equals -43.7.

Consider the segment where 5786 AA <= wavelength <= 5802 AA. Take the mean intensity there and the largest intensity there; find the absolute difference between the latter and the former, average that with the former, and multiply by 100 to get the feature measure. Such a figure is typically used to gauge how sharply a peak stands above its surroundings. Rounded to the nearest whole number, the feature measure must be 2184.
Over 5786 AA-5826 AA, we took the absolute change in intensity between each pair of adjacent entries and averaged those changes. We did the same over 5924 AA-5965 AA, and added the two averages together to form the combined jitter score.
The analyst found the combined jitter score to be 1.08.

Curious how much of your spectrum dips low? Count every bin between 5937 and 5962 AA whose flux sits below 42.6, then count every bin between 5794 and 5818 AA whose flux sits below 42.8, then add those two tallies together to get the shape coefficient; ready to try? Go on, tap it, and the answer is 12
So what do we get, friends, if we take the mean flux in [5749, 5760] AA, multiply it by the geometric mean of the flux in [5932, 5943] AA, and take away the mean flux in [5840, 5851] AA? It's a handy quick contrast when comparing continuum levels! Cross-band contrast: 1795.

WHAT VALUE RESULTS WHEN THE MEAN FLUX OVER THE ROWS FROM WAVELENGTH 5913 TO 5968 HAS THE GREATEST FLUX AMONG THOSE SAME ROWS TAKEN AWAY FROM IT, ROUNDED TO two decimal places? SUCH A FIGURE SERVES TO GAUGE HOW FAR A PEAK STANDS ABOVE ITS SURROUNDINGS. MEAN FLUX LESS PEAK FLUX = -1.11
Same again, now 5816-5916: -2.04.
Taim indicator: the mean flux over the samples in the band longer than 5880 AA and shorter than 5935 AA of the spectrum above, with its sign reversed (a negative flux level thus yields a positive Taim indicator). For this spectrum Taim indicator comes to -41.4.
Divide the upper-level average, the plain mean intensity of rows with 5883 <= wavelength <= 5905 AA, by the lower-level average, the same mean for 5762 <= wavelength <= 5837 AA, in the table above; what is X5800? 0.938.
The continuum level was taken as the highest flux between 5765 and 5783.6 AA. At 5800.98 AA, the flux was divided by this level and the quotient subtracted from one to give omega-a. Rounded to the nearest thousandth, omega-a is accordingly 0.051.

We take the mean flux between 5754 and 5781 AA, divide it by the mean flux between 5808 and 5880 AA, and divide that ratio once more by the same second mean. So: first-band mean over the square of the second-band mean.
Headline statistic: 0.0238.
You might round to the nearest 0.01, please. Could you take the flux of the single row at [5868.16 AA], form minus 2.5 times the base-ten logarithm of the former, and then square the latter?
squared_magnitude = 16.61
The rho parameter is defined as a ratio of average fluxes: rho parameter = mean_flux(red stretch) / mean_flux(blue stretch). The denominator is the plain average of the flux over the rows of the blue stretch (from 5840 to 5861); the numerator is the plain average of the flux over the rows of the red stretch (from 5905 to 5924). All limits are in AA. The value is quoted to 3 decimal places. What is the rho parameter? 0.986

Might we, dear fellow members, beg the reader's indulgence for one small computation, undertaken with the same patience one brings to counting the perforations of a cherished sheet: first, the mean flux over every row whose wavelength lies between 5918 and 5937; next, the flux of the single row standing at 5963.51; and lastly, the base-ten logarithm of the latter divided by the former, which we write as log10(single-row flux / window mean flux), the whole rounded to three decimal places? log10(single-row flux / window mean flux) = -0.011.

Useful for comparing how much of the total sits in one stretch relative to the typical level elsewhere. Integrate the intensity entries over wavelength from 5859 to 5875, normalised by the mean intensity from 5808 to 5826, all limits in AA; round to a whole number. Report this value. 16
